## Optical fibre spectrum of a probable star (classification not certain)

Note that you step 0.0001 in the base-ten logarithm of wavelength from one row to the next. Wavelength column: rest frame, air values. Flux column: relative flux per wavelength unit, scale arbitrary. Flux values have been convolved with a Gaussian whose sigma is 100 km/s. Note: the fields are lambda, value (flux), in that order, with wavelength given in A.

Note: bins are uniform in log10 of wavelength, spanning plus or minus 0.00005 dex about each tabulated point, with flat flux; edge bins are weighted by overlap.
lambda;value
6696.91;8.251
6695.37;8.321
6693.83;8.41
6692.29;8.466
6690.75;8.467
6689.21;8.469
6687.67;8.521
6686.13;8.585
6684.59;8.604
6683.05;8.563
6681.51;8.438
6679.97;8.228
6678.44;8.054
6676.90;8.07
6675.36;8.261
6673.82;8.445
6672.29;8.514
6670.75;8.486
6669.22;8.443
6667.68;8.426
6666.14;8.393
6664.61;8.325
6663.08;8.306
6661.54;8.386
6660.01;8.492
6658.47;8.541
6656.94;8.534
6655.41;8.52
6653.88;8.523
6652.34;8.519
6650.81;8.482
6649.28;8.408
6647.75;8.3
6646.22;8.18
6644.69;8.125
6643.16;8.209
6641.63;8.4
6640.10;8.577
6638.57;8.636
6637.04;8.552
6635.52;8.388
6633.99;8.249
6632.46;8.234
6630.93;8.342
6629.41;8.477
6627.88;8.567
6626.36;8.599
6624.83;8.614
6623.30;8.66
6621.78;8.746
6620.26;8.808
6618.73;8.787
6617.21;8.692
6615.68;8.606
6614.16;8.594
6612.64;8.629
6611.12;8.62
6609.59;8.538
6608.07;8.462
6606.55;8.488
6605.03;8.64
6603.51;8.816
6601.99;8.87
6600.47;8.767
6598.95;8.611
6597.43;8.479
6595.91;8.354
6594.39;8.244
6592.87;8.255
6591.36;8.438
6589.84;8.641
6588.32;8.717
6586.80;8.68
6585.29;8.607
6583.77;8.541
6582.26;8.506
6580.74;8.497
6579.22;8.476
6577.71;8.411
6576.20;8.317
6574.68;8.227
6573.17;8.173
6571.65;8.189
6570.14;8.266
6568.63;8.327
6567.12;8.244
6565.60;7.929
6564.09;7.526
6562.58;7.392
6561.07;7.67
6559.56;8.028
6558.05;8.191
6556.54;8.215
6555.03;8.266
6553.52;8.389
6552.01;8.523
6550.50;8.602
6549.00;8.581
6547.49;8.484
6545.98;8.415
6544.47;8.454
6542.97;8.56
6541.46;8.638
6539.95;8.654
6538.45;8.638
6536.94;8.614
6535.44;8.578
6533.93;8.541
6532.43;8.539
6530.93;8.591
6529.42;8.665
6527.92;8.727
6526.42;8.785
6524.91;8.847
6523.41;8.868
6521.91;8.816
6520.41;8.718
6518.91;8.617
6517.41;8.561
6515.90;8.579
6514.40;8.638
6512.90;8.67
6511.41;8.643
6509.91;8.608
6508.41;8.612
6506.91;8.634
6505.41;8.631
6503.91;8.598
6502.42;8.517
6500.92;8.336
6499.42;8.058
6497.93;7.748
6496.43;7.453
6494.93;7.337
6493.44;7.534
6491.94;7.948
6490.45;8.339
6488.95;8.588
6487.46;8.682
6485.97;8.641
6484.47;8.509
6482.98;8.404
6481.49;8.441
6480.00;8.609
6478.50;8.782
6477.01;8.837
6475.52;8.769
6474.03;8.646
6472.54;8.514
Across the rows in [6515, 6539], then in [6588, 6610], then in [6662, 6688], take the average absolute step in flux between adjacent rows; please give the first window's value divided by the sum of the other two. 0.26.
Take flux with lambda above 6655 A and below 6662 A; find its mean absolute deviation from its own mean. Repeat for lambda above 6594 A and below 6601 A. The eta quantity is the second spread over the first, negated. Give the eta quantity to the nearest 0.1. -3.6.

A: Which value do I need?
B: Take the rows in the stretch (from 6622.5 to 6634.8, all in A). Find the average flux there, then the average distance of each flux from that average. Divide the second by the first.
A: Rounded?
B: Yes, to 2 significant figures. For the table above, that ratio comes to 0.017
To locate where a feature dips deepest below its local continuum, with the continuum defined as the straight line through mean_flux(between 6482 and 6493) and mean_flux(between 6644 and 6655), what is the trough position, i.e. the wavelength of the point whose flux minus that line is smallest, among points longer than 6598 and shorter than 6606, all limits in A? 6598.95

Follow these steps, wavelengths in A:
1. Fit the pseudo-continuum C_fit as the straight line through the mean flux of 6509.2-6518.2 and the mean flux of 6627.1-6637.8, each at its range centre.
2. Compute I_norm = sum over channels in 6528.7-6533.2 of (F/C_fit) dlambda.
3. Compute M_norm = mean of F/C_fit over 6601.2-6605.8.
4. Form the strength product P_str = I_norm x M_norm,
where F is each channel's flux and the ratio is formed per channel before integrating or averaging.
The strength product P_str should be 4.7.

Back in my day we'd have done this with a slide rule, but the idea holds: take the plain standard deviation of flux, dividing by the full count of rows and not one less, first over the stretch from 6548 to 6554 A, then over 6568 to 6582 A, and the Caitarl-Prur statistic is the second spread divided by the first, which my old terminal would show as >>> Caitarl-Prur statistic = 1.4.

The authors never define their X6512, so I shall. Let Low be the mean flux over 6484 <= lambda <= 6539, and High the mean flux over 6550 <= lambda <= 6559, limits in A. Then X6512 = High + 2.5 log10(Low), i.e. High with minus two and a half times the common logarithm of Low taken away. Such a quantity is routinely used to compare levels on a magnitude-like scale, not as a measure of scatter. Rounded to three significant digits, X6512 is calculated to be 10.7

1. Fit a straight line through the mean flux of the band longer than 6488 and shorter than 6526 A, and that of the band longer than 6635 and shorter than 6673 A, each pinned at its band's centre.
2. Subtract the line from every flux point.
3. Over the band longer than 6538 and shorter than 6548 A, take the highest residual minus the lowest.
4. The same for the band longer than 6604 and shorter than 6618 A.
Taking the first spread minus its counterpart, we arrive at 0.01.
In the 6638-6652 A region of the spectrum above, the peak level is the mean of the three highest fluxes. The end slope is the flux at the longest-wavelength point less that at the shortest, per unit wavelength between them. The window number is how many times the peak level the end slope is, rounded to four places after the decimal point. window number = -0.0015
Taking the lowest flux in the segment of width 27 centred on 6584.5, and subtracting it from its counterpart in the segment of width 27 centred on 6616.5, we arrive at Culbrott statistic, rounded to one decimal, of 0.3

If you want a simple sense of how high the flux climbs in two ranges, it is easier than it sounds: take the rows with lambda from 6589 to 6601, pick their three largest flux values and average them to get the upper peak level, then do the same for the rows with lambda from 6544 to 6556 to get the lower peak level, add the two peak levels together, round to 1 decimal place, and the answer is 17.2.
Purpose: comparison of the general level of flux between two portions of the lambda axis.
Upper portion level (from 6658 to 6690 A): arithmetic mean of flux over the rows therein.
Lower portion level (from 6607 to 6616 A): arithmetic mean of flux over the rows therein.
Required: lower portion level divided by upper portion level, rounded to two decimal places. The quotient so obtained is 1.02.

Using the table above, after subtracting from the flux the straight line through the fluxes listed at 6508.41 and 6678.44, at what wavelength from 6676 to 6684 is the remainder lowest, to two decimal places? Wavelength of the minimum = 6678.44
